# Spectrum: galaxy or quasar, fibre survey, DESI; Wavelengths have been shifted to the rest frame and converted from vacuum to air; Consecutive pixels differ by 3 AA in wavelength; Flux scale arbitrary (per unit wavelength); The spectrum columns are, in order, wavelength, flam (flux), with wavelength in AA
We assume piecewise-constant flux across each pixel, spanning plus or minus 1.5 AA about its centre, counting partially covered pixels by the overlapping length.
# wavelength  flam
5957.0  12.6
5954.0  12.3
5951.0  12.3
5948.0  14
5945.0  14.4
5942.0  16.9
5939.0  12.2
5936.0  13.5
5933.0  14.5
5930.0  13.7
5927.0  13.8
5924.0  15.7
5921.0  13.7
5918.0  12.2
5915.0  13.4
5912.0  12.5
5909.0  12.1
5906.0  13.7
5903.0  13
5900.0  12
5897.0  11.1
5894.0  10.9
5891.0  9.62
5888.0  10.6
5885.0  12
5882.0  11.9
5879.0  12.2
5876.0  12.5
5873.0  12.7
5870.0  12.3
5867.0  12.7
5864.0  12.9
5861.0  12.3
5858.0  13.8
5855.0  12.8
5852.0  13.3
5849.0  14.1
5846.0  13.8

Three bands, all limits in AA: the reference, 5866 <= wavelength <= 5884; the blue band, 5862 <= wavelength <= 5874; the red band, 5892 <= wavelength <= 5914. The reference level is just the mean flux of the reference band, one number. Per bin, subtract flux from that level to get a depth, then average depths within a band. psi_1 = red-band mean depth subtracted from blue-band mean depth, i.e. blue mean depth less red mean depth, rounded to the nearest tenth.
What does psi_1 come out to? -0.5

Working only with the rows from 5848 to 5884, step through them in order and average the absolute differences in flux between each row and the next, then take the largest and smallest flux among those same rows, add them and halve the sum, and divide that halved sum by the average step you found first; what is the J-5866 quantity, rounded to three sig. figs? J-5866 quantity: 23.1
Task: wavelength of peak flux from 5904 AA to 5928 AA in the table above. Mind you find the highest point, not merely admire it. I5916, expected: 5924.0 AA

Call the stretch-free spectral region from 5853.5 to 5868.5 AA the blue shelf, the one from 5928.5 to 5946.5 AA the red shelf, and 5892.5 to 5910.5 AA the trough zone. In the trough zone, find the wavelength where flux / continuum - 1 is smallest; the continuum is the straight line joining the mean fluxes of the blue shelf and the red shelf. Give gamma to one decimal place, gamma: 5894.0 AA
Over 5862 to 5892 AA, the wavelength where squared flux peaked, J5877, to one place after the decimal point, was 5864.0 AA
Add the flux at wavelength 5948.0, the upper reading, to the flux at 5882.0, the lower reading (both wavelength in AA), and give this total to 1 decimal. 25.9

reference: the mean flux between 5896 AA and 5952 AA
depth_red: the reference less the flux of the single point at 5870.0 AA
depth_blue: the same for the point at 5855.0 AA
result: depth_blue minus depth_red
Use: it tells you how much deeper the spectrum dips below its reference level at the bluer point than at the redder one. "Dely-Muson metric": -0.5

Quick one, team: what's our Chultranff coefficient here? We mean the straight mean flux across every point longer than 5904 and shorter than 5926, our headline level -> 13.3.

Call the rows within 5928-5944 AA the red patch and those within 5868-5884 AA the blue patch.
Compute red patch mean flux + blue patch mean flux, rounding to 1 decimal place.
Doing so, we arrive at 26.5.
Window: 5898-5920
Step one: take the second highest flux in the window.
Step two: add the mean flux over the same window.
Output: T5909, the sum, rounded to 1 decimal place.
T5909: 26.1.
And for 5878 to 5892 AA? 23.3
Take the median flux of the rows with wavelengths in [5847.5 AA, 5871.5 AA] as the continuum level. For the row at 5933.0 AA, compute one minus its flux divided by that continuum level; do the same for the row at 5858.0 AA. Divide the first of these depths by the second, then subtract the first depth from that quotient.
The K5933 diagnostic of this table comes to 1.9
